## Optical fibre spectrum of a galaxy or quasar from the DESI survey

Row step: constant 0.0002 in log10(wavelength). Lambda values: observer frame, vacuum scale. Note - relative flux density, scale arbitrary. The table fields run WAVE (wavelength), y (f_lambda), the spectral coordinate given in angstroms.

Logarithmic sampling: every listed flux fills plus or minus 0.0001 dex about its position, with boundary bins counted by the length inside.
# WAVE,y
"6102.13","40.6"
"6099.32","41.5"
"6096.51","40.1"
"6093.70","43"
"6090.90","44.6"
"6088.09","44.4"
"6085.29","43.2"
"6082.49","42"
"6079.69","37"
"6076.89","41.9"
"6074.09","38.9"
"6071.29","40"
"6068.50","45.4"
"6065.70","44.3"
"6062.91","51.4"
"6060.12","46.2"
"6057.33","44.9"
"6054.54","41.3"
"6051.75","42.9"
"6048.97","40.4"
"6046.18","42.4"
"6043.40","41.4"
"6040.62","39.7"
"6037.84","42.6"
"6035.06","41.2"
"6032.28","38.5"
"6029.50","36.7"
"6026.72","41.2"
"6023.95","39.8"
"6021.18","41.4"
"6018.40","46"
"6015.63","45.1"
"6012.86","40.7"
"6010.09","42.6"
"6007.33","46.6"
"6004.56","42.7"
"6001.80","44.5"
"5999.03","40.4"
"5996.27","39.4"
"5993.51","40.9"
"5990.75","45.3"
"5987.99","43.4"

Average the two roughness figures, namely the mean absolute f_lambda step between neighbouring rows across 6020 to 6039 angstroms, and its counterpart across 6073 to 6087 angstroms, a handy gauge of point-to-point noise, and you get 2.9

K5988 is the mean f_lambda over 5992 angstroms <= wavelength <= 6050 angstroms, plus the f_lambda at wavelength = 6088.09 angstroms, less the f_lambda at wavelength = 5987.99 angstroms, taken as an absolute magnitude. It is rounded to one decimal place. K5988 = 42.6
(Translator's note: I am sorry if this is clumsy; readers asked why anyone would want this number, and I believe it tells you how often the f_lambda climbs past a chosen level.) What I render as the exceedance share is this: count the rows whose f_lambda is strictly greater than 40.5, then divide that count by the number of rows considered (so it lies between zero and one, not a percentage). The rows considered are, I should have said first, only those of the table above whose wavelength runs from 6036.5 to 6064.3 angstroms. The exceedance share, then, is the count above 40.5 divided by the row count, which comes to 0.80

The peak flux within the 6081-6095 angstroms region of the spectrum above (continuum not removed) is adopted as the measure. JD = 44.6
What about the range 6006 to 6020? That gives 46.6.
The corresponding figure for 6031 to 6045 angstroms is 42.6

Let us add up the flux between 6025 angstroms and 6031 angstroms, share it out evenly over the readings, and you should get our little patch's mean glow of 39.0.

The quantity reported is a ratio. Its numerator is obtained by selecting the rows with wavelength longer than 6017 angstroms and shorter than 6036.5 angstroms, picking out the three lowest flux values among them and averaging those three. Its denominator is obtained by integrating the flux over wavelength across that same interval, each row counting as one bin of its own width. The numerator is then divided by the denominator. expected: 0.048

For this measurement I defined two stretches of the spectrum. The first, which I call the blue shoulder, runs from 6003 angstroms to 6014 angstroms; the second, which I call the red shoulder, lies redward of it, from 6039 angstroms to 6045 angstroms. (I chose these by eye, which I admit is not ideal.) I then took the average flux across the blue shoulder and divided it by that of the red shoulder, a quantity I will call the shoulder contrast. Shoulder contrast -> 1.06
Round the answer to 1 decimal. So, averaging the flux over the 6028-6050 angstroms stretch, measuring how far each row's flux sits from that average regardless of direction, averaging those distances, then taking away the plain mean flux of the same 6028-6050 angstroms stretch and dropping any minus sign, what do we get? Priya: 38.8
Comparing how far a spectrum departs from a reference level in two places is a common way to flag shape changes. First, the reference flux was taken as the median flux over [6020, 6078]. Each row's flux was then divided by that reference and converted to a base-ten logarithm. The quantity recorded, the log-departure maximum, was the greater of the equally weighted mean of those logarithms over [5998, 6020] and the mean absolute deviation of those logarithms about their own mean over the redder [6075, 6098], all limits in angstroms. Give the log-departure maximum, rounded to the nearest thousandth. 0.022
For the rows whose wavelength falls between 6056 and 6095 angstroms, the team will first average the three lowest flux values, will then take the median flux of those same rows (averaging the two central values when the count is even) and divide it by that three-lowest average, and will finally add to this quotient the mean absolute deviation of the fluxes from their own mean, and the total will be 3.6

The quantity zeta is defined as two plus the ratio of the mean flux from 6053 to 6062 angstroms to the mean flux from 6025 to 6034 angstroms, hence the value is 3.14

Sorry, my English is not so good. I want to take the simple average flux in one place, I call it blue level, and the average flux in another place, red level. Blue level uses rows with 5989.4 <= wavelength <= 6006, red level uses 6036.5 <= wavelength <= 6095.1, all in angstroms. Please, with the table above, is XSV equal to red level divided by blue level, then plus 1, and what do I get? 2.01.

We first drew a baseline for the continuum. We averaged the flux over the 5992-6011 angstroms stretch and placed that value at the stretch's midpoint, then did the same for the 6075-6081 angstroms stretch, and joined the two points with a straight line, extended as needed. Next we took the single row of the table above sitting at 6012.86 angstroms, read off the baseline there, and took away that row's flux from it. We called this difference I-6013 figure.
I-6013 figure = 1.3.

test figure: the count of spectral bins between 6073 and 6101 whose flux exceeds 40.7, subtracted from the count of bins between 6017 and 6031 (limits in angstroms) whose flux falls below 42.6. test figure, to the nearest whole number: -3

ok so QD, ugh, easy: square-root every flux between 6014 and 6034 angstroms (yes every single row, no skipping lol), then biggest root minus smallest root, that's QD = 0.72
